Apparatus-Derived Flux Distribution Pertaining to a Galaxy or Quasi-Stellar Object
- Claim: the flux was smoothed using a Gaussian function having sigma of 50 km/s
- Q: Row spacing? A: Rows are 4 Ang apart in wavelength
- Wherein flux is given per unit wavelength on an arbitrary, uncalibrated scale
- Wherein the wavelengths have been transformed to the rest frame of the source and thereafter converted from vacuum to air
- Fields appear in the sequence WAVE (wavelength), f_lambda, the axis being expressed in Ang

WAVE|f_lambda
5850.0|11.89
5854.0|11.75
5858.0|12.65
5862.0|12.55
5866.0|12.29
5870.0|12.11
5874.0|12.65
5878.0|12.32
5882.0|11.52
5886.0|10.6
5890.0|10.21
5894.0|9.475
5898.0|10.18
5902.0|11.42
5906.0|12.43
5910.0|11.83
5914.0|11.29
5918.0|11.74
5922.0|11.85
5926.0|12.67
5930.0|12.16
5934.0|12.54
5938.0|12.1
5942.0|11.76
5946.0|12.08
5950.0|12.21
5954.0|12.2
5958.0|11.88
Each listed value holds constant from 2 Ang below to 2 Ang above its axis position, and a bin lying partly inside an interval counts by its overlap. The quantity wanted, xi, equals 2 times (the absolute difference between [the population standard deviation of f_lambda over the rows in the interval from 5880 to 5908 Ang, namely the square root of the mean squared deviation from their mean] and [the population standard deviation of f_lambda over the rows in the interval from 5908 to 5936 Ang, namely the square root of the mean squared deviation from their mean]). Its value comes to 1.0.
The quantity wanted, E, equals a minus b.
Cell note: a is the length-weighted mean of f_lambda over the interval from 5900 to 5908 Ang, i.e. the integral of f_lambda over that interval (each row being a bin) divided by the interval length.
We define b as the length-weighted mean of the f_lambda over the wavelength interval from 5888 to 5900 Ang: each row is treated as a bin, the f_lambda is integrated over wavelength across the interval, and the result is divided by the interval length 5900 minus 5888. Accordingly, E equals 2.0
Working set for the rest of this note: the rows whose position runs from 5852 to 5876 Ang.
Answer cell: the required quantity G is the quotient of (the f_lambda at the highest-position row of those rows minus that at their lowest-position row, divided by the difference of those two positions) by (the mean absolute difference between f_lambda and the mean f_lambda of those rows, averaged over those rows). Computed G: 0.16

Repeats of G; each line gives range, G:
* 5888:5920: 0.07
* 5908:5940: 0.03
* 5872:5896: -0.15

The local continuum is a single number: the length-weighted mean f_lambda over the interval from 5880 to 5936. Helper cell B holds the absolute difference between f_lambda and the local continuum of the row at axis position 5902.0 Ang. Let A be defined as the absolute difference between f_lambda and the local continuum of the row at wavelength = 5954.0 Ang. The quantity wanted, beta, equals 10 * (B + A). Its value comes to 7.8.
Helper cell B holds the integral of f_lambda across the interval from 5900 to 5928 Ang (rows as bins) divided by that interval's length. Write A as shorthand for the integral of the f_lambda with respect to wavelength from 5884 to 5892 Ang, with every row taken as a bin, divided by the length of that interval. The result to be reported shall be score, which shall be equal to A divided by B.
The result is 0.88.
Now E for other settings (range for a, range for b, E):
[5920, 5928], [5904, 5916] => 0.4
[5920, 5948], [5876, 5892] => 1.0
